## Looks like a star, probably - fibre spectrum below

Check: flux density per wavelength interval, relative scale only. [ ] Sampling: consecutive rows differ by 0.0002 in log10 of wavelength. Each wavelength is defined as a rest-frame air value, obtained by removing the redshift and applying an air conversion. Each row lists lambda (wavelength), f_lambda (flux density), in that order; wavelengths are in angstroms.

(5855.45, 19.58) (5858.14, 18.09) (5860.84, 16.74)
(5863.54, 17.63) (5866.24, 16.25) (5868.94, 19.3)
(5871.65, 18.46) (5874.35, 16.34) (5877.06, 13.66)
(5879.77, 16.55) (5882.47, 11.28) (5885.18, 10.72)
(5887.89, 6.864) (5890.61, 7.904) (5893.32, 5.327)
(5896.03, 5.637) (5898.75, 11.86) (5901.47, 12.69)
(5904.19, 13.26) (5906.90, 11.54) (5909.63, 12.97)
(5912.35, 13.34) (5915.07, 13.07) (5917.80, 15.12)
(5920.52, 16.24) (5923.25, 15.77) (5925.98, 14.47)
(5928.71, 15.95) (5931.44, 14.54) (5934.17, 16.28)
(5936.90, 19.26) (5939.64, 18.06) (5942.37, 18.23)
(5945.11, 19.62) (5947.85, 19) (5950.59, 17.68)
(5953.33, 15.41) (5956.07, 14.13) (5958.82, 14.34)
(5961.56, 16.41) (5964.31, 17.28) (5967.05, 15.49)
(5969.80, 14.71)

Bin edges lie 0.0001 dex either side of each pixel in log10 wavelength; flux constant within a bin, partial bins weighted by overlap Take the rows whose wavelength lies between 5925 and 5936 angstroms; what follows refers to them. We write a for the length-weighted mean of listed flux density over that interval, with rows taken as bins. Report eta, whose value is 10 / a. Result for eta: 0.64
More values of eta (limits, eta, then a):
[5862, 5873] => 0.56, 17.9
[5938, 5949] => 0.53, 18.7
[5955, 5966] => 0.64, 15.6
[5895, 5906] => 0.91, 11.0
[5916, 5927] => 0.65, 15.3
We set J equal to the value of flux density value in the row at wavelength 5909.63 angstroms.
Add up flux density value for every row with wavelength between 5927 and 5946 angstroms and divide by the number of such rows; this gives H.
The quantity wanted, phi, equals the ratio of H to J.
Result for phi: 1.34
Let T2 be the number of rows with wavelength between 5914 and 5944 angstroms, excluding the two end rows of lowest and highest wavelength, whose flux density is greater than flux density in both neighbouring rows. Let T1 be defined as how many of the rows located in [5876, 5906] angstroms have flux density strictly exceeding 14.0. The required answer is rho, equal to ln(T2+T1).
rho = 1.4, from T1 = 1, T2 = 3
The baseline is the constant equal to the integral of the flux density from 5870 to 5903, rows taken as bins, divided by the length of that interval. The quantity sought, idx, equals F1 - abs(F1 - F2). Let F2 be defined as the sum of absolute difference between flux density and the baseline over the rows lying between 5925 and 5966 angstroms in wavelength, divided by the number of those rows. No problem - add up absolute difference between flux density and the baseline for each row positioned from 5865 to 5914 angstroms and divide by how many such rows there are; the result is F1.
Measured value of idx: 1.4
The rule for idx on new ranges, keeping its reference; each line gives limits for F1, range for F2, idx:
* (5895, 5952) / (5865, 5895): 3.8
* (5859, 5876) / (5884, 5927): 2.8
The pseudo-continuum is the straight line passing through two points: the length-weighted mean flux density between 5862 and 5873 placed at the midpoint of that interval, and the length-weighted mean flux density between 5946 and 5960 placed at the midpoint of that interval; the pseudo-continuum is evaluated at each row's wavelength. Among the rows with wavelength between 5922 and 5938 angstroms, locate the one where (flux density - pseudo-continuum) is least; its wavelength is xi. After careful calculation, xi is 5925.98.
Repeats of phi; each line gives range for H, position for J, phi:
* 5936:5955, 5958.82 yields 1.27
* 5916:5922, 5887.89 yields 2.28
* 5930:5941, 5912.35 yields 1.28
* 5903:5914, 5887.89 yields 1.86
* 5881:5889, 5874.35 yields 0.59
